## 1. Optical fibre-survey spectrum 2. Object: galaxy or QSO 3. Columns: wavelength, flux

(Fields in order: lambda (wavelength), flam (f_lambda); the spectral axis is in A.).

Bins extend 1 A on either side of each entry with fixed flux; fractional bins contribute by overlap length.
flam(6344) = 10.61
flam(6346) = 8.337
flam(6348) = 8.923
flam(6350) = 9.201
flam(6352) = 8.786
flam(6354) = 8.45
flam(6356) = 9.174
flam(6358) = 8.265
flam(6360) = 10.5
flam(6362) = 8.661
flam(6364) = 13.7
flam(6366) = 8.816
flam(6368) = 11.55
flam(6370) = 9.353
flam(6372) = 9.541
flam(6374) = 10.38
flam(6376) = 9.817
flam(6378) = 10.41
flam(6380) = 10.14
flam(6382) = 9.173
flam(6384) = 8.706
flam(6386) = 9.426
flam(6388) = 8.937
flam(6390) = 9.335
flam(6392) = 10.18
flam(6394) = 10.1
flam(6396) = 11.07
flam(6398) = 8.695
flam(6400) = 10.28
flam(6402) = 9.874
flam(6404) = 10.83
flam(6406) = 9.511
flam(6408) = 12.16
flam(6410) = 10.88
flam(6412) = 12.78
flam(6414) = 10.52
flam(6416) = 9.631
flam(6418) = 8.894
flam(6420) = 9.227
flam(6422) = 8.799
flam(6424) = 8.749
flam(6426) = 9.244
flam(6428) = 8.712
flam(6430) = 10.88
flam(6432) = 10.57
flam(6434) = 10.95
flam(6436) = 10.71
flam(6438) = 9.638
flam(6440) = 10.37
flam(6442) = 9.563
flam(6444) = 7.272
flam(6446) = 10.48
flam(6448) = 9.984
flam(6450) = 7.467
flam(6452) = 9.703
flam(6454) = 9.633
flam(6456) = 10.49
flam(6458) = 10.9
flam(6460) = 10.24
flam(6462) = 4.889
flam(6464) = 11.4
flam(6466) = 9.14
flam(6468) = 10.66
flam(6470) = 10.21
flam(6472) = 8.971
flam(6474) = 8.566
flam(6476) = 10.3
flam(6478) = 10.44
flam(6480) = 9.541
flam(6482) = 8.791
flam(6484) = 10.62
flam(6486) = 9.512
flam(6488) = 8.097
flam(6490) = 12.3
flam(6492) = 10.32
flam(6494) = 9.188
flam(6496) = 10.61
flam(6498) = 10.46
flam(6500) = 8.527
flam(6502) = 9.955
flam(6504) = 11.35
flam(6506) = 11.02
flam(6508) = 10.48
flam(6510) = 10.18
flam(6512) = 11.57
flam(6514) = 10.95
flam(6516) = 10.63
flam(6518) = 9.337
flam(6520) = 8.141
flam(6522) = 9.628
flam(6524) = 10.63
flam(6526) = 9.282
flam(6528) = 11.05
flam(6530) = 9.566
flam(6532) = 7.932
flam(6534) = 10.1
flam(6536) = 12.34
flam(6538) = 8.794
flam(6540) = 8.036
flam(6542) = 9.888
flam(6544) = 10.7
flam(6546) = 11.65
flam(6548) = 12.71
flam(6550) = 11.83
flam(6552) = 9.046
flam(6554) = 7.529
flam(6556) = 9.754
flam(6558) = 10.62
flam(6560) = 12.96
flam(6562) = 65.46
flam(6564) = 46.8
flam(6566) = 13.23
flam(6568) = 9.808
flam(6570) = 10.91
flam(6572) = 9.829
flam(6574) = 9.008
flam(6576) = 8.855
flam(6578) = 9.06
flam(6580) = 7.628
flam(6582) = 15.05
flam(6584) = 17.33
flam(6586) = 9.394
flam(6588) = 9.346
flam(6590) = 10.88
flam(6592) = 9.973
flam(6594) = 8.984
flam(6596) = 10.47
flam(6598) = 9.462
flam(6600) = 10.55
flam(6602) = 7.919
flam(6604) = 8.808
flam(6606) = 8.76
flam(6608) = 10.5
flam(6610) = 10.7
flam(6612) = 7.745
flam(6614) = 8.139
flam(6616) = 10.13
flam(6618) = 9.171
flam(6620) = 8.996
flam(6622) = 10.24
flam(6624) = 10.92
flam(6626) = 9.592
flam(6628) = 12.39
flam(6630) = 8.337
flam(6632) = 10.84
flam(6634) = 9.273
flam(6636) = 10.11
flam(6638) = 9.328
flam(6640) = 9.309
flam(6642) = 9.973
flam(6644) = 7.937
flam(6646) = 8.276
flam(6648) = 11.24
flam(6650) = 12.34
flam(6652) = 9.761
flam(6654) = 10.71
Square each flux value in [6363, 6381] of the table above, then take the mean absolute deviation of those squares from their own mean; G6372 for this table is 22.3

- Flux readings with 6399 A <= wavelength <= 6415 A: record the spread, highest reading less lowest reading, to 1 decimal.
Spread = 3.3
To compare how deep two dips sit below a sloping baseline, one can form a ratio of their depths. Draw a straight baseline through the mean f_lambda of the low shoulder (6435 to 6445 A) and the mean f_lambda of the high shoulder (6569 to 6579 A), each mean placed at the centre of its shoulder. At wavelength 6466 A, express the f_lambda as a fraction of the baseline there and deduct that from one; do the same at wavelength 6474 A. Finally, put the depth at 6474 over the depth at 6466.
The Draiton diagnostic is 2.53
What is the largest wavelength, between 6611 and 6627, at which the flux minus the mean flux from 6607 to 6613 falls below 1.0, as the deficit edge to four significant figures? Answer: 6626 A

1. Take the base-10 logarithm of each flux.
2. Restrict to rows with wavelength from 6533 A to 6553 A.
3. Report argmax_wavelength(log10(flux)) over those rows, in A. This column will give 6548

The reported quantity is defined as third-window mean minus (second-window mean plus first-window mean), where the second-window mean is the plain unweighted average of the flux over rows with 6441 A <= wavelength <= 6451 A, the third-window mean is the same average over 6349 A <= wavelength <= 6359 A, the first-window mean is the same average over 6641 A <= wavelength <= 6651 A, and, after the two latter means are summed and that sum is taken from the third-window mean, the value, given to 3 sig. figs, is -10.1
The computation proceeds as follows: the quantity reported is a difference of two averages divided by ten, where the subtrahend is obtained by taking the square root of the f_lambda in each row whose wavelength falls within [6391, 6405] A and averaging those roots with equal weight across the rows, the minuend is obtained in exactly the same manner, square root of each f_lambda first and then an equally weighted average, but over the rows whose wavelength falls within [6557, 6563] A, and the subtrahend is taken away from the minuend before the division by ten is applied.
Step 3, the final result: 0.18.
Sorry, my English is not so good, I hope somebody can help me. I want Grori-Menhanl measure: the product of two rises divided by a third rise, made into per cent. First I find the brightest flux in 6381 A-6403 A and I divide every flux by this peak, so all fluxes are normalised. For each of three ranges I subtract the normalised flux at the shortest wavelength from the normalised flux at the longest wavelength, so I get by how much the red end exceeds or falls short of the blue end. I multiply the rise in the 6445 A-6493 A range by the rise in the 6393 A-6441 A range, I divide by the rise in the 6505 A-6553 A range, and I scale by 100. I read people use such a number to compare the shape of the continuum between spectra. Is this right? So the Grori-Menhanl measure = 0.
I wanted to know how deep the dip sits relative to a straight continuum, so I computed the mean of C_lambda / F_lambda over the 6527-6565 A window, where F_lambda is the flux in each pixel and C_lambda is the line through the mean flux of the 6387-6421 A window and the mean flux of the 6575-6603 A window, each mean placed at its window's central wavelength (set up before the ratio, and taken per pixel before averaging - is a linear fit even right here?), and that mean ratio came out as 0.94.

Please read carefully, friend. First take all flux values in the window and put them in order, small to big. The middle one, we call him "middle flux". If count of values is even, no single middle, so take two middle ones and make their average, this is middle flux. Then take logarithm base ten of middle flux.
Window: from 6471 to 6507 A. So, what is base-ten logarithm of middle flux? 1.01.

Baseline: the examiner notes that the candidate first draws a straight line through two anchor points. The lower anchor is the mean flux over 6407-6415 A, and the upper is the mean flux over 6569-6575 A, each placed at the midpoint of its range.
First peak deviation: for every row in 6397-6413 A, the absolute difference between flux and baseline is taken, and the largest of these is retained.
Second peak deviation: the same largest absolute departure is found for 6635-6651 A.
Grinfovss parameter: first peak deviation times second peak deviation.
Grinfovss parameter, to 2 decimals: 9.78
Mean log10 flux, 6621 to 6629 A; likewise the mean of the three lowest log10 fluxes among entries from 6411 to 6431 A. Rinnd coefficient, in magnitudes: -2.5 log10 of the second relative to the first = 0.10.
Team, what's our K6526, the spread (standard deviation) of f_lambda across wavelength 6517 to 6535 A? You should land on 1.0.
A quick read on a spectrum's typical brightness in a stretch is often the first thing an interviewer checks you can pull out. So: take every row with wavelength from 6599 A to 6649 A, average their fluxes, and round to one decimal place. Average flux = 9.6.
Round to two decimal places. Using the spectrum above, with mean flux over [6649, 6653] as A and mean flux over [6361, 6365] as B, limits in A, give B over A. 1.01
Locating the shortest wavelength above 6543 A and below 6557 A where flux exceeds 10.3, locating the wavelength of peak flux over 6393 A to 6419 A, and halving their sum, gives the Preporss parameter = 6478 A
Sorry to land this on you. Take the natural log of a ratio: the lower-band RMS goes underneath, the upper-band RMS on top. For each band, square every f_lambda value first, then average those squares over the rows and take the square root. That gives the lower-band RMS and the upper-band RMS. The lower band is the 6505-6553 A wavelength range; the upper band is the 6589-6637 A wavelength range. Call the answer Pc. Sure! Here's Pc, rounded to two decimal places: -0.05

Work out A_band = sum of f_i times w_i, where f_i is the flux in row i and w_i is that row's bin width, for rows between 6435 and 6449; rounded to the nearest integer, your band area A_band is 136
